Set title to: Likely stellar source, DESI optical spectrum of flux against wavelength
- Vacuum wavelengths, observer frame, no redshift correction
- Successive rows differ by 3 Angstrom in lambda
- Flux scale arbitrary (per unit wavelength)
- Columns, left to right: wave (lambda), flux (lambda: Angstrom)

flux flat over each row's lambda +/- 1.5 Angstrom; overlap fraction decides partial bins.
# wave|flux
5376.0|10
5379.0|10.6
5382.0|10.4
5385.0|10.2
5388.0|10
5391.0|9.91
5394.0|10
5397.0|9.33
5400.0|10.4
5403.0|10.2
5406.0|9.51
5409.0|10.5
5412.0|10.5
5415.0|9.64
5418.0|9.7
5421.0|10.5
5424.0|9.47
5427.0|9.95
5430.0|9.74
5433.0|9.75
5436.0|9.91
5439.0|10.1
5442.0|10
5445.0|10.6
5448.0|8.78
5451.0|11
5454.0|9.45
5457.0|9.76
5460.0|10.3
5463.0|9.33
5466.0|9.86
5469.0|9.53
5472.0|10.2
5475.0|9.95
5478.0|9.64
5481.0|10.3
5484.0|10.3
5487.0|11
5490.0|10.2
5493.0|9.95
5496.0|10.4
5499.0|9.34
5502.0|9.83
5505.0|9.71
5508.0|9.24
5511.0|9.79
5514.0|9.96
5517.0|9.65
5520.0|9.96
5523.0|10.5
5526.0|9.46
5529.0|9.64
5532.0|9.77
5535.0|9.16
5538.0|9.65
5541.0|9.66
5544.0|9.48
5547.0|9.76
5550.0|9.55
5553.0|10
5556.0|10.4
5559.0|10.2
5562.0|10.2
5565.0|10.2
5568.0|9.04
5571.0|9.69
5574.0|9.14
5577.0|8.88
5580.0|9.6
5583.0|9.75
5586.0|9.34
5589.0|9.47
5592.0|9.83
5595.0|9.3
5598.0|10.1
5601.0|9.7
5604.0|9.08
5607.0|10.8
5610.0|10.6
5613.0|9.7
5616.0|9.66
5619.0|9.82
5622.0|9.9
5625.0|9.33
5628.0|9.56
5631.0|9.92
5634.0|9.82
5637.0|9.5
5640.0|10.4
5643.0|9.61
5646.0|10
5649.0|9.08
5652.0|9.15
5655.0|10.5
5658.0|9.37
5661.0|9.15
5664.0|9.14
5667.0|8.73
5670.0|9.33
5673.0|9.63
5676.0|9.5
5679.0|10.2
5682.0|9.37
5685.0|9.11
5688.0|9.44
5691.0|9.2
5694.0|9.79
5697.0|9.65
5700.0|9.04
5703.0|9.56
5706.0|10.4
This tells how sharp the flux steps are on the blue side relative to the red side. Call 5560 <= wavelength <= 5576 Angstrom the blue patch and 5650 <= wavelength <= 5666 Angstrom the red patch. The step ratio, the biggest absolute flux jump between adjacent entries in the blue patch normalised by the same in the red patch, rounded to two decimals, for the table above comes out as 0.86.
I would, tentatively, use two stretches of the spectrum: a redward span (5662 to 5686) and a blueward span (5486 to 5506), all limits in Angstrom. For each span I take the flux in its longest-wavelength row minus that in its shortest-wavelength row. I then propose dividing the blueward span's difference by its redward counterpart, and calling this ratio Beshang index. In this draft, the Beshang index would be 43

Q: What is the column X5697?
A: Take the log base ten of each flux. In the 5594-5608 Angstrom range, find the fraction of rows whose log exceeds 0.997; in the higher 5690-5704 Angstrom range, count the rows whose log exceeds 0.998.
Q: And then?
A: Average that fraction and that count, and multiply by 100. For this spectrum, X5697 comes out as 20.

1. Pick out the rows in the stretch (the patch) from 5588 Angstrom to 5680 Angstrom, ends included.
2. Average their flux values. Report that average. 9.67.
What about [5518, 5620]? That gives 9.74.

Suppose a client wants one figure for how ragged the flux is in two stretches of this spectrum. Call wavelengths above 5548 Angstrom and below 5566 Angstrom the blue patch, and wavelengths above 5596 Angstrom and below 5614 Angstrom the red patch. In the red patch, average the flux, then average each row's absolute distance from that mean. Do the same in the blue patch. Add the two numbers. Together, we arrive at 0.71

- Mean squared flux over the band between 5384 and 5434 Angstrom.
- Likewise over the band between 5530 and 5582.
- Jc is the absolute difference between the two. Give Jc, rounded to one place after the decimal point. 5.6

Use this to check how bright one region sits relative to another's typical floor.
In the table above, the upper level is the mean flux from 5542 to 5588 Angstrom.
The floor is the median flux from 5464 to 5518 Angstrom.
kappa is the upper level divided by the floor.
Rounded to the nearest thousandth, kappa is 0.977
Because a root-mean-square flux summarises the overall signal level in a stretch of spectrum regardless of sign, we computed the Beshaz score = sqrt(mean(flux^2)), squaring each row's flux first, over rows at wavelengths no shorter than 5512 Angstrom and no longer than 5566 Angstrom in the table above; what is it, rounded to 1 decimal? 9.9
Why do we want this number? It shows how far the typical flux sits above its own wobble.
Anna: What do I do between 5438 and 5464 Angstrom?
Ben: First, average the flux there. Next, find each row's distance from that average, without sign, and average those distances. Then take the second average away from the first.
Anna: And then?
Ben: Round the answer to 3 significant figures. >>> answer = 9.40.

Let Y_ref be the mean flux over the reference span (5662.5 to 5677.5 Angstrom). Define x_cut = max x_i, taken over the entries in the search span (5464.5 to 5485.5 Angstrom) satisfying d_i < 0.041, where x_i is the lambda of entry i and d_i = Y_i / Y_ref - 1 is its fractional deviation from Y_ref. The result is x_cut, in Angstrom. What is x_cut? 5478.0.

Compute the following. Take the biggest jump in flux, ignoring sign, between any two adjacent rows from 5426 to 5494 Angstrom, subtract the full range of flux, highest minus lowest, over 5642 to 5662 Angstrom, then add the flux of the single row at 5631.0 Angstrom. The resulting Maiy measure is 10.7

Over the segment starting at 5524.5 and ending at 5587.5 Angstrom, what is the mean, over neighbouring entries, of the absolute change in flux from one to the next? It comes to 0.35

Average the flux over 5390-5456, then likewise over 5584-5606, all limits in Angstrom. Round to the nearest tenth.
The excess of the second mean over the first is -0.4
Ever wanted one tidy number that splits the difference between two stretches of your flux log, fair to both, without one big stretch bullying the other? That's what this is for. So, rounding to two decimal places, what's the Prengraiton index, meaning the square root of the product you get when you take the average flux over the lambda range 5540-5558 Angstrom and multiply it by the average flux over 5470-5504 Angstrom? 9.95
